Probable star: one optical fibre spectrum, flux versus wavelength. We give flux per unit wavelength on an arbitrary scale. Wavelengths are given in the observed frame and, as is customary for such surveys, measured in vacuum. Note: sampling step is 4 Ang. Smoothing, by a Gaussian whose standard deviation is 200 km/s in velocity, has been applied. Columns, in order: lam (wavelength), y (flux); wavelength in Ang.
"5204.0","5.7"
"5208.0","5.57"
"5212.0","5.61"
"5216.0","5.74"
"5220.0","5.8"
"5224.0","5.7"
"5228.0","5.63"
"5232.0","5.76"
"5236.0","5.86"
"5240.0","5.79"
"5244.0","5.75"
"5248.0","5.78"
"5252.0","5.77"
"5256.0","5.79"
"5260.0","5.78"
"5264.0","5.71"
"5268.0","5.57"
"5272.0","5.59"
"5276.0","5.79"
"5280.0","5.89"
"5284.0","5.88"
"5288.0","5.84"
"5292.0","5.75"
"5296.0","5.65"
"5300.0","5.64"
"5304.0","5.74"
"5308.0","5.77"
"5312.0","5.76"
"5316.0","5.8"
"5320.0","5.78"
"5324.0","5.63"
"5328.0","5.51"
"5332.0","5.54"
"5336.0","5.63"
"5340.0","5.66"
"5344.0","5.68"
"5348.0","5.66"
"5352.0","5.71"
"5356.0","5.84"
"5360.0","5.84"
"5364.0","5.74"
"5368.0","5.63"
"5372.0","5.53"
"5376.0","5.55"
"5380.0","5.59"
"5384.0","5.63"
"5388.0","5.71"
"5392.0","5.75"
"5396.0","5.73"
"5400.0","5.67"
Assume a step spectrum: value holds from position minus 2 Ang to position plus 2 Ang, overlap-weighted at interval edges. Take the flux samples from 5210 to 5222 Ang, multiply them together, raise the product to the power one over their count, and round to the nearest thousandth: 5.716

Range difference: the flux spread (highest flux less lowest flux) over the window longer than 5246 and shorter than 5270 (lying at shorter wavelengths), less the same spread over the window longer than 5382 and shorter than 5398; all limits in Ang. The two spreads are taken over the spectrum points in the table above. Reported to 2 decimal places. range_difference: 0.10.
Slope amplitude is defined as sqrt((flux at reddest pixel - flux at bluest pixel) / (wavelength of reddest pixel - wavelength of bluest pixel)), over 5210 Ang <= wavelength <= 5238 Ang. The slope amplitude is 0.102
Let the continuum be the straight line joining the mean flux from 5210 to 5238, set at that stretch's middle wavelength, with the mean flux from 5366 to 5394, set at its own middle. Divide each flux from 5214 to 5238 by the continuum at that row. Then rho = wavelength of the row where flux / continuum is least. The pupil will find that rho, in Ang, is 5228.0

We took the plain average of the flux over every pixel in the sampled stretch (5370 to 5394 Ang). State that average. 5.63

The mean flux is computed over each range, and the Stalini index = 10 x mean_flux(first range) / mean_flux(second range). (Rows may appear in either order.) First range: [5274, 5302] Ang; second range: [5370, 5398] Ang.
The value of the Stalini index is 10.2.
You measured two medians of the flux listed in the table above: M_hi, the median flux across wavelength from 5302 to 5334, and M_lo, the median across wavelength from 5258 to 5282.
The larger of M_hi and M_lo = 5.75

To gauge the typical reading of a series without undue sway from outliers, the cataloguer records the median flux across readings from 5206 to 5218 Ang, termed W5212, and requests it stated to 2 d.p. 5.61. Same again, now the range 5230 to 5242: 5.79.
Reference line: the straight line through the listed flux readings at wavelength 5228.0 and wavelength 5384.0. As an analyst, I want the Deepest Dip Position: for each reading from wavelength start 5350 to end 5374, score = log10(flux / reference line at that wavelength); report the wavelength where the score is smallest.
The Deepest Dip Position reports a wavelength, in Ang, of 5372.0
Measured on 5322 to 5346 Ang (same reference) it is 5328.0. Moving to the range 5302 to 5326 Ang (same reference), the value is 5324.0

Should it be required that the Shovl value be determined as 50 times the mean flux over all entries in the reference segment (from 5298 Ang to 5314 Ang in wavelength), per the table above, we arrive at 286.4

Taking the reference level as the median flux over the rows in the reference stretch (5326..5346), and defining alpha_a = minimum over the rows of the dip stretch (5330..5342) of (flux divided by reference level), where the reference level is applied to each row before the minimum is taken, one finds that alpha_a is 0.98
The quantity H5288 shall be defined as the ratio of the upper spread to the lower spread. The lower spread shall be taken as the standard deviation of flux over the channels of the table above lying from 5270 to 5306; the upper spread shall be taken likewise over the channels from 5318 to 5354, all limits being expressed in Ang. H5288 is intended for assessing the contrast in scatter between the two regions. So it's 0.76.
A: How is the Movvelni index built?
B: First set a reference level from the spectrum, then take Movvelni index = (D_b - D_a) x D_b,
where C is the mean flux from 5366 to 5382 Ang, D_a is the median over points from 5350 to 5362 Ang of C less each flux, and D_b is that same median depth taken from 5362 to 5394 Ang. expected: -0.012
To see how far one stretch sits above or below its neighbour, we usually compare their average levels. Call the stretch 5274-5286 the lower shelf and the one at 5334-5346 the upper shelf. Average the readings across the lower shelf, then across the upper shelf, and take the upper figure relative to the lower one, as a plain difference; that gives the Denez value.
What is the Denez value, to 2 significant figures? -0.20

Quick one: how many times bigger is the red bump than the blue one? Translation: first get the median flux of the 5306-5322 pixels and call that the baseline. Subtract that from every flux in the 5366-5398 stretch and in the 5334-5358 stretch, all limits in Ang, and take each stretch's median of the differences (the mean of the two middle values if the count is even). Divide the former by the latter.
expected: 1.4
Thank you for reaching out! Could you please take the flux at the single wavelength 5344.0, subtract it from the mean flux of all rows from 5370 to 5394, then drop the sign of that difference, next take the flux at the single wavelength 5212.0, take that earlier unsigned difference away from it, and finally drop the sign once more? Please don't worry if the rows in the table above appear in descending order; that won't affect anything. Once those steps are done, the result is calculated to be 5.56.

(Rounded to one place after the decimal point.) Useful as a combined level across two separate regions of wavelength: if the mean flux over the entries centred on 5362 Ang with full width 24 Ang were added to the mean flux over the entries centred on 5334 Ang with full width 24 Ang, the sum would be 11.3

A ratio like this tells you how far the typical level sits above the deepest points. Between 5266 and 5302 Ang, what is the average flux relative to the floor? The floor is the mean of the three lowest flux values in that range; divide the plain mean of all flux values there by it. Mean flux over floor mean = 1.02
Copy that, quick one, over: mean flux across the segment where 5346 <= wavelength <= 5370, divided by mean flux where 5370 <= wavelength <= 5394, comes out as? 1.02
